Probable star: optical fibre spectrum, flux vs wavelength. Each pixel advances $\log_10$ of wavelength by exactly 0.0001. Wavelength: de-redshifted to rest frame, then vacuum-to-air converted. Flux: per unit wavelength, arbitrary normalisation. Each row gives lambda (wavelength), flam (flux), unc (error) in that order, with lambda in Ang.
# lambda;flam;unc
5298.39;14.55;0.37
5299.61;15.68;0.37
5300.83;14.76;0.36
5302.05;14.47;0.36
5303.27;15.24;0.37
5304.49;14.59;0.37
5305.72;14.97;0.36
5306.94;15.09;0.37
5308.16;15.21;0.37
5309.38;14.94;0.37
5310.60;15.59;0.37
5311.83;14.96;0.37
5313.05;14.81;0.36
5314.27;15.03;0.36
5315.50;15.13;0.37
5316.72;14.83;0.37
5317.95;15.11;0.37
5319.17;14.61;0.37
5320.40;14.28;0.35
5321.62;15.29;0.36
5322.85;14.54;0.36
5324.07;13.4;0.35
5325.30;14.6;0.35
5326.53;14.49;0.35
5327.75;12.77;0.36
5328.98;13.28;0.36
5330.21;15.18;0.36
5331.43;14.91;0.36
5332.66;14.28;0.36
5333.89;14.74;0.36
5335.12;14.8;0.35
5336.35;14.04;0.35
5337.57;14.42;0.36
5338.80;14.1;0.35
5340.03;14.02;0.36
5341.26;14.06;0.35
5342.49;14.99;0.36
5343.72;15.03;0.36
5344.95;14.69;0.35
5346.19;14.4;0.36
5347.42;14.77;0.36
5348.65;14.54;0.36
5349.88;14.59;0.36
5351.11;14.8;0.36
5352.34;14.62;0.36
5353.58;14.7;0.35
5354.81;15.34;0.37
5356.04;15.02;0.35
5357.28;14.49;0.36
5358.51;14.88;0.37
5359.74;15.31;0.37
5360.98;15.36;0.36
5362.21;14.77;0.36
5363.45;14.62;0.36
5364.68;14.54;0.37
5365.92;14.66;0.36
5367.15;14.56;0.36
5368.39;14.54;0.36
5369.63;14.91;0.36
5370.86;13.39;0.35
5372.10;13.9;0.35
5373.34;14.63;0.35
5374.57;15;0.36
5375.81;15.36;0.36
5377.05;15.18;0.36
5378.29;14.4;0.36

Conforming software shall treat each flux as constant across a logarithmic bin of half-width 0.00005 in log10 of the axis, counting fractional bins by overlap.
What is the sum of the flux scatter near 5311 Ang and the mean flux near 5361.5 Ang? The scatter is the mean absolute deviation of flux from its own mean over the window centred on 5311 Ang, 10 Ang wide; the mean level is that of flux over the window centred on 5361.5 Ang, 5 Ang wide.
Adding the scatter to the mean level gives 15.2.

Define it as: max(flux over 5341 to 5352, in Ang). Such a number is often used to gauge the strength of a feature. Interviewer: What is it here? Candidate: 15.03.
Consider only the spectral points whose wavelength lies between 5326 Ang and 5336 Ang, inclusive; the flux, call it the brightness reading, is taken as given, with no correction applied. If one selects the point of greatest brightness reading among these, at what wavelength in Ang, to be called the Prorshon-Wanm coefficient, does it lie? 5330.21 Ang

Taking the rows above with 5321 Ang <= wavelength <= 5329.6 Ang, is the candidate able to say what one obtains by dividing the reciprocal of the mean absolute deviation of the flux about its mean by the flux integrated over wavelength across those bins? 0.011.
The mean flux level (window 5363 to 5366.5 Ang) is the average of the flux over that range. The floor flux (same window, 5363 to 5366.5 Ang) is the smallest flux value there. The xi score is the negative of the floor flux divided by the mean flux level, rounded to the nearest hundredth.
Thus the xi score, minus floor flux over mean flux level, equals -1.00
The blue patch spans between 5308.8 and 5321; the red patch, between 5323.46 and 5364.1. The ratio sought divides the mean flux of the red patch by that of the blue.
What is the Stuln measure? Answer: 0.97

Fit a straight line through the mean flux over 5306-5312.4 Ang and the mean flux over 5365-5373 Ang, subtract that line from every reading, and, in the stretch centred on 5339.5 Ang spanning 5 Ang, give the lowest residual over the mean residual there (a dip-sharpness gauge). 1.2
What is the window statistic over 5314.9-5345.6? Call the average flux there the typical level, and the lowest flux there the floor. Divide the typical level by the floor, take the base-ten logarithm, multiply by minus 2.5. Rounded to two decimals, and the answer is -0.14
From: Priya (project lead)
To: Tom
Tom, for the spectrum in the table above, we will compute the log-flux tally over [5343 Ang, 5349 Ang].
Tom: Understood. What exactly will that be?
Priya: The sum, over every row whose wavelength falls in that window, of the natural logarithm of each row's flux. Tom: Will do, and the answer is 13.4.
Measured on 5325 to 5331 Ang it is 13.2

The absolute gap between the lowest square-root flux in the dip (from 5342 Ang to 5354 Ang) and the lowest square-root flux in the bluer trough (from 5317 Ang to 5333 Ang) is 0.22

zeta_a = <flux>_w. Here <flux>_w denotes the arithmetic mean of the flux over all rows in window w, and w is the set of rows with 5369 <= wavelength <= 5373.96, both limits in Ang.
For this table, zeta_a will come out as 14.2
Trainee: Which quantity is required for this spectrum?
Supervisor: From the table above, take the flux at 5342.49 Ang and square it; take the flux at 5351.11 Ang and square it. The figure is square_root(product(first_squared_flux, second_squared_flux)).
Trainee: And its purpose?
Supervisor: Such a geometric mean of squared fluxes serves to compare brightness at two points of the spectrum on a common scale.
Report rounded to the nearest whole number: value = 222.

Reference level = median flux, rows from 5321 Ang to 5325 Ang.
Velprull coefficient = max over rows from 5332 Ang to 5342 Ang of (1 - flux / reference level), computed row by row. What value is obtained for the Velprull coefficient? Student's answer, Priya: 0.036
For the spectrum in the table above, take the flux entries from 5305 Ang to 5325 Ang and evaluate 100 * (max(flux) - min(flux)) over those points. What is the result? 219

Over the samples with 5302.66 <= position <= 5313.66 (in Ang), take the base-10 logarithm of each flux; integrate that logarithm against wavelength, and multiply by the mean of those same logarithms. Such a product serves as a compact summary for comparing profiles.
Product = 15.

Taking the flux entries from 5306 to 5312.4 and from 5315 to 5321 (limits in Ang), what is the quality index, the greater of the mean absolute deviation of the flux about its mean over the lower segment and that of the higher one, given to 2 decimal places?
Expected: 0.28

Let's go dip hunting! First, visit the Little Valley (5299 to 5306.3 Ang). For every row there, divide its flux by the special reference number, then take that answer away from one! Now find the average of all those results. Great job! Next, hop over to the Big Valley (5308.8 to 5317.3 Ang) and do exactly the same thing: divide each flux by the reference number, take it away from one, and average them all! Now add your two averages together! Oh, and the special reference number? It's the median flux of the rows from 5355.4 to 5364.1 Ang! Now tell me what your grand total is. -0.016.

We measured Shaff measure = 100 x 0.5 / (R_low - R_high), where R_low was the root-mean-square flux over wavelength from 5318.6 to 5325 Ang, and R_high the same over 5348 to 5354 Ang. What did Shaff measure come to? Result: -234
